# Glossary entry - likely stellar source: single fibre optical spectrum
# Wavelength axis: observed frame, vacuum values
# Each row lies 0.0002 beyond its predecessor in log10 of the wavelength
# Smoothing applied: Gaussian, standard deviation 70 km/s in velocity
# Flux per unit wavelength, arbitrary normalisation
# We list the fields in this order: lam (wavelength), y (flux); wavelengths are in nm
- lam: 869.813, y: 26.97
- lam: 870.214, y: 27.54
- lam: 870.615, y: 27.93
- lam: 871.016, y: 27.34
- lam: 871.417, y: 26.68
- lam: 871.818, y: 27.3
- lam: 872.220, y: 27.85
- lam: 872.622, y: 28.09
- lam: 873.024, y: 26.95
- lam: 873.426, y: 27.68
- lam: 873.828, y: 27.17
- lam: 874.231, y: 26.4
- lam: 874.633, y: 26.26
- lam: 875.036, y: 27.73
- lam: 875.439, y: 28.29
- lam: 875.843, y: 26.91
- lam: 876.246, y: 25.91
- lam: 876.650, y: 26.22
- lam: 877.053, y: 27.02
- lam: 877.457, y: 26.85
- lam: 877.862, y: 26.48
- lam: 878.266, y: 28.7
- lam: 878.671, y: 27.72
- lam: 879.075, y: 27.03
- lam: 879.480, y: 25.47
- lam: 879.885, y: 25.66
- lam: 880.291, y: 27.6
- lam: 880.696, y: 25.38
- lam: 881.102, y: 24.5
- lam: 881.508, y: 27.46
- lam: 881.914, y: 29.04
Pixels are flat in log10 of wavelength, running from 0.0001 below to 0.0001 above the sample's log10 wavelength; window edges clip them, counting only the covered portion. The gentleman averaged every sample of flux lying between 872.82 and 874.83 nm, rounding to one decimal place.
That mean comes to 26.9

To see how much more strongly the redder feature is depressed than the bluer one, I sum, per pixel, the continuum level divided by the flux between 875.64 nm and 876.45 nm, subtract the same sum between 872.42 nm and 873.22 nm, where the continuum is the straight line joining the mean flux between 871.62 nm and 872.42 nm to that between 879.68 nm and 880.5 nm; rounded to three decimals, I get 0.055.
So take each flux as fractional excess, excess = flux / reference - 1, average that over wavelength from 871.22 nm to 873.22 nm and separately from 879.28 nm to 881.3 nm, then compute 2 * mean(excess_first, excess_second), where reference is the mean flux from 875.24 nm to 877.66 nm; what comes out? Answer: -0.02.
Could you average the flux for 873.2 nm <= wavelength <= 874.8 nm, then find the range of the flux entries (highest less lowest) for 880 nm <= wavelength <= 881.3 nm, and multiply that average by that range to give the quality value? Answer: 83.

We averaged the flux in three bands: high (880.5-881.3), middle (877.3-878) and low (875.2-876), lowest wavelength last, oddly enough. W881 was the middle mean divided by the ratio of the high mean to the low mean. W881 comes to 29.5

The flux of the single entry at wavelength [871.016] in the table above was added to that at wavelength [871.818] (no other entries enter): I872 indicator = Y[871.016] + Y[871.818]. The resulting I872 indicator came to 54.6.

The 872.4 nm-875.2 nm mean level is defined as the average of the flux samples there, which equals 27.2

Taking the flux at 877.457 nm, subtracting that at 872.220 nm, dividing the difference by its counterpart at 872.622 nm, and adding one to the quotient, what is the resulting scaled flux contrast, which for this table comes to 0.96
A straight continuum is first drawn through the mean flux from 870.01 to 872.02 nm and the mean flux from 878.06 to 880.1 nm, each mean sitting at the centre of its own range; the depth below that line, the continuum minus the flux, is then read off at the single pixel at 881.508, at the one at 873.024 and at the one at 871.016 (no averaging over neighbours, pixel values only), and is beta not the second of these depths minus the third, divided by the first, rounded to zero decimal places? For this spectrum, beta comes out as 0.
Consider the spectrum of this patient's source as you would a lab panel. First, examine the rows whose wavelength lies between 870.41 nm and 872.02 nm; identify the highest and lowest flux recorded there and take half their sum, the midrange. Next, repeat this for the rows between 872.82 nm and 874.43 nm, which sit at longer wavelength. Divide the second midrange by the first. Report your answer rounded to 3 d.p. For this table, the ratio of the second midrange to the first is 0.990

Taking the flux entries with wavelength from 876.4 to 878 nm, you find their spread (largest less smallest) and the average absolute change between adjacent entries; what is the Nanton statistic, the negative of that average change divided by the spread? -0.558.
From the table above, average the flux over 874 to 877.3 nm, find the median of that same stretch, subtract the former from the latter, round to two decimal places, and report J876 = -0.19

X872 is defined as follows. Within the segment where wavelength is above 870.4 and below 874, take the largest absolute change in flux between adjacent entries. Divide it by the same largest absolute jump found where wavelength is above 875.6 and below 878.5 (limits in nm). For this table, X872 0.51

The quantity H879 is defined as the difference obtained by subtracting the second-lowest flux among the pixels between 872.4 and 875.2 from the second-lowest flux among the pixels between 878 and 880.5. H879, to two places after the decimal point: -0.74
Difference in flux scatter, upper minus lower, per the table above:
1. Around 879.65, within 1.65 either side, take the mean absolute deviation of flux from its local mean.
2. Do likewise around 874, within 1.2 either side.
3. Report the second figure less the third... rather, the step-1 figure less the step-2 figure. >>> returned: 0.8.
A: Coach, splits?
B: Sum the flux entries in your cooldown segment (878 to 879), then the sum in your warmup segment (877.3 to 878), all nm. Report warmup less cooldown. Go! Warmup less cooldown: -3.1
